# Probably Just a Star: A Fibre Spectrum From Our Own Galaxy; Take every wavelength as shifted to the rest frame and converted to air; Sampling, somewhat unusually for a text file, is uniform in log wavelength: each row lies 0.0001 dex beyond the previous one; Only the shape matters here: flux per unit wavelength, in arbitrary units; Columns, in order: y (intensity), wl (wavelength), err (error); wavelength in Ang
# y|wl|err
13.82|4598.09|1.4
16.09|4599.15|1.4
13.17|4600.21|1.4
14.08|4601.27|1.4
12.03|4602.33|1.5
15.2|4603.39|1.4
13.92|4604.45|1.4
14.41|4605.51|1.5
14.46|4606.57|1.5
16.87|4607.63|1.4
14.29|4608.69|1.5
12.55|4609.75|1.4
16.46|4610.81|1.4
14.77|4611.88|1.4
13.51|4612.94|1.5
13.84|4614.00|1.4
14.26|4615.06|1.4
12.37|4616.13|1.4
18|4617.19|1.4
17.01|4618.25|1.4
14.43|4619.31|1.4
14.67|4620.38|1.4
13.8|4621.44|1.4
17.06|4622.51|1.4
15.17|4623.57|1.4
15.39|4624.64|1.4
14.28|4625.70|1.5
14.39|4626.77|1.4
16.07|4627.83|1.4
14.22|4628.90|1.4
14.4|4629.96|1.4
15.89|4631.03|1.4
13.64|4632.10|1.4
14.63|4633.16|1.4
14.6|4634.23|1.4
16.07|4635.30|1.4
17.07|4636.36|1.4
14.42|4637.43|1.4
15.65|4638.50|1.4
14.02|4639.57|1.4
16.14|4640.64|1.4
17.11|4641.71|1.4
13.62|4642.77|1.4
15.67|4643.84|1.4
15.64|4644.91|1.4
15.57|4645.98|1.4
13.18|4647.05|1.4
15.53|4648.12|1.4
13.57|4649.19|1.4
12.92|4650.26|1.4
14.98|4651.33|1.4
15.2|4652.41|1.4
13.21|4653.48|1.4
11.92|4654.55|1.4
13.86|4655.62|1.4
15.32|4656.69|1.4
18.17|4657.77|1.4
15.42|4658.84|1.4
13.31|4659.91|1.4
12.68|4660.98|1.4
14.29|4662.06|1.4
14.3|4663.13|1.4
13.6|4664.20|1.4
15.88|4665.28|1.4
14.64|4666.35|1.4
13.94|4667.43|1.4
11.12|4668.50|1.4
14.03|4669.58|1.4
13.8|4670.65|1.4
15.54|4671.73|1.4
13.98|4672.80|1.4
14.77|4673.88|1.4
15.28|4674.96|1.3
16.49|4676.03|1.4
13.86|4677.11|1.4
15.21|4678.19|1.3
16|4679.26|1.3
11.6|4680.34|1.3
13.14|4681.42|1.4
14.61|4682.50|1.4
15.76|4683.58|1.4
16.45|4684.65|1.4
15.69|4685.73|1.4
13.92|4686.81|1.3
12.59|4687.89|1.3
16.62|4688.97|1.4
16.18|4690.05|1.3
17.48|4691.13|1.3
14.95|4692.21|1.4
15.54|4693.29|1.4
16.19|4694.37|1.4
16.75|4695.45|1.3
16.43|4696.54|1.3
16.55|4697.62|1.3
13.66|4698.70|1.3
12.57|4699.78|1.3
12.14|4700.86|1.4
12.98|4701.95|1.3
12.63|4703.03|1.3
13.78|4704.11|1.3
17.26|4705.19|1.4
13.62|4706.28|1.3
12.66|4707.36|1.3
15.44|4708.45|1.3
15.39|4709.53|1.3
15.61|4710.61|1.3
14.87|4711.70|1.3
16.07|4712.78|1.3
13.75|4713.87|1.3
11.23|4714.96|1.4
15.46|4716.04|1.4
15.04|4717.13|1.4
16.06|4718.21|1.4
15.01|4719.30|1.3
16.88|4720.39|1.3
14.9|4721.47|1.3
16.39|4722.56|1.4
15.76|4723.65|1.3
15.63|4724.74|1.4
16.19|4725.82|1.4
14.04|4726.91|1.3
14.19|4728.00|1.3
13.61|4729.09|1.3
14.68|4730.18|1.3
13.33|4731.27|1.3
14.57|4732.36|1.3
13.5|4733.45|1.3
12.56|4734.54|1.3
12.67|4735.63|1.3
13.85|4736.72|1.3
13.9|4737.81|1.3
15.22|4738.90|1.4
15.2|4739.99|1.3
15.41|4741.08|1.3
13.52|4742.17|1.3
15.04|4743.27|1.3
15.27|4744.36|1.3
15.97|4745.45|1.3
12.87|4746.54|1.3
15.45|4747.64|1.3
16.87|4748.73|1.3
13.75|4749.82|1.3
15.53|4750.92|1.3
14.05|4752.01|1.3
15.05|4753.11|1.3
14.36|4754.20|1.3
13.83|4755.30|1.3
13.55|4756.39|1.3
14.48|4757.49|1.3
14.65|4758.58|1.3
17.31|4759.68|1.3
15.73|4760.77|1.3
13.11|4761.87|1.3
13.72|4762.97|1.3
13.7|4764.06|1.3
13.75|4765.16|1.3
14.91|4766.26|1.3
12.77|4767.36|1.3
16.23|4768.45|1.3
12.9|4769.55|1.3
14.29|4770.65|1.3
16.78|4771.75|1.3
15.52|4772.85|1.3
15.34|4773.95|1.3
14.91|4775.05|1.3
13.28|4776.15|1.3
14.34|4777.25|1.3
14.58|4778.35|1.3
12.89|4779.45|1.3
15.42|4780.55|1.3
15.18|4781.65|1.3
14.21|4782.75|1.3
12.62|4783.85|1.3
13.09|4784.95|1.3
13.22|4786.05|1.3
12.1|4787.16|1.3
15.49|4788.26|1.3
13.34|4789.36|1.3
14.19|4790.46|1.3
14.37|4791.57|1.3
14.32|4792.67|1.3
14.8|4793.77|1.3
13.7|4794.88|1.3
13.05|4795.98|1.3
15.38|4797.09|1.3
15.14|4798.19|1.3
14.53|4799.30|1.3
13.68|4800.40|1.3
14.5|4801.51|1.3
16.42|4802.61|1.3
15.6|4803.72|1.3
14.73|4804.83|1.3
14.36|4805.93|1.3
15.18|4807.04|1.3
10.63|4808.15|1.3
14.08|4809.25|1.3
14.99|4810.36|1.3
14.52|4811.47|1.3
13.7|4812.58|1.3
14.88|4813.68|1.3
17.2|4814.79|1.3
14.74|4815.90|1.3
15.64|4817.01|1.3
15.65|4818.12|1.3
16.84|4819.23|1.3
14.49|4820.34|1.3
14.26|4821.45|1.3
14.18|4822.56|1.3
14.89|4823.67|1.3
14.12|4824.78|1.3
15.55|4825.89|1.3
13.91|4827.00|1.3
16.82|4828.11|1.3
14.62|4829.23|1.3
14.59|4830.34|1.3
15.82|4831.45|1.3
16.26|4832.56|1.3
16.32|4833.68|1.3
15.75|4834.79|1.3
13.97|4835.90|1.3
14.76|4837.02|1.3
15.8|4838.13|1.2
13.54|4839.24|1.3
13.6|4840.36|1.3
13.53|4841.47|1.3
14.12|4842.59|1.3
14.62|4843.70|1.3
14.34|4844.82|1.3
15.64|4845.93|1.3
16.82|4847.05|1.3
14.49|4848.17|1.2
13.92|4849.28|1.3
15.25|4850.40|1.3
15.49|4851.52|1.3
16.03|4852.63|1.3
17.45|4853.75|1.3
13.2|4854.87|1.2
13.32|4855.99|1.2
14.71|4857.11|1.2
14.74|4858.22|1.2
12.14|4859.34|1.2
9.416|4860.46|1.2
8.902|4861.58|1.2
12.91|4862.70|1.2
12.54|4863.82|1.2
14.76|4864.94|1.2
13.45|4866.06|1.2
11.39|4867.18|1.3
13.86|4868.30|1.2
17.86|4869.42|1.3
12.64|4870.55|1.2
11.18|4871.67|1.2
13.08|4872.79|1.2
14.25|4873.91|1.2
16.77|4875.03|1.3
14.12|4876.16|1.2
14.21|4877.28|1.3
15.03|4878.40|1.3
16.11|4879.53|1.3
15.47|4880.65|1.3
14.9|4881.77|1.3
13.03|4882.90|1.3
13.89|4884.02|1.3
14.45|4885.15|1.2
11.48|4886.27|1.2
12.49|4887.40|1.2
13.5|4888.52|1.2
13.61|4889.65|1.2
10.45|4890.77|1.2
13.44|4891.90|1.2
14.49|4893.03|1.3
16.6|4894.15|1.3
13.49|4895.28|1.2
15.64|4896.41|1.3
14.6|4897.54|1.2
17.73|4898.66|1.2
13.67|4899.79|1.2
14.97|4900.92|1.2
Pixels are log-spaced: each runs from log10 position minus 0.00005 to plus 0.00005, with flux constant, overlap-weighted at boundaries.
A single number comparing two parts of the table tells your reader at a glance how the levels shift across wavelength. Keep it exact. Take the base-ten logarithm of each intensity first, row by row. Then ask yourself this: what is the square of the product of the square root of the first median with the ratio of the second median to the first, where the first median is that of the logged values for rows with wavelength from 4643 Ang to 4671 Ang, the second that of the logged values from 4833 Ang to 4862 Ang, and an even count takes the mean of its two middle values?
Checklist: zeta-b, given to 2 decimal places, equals 1.18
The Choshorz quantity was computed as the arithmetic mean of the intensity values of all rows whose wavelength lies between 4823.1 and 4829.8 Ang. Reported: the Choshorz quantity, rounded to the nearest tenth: 15.0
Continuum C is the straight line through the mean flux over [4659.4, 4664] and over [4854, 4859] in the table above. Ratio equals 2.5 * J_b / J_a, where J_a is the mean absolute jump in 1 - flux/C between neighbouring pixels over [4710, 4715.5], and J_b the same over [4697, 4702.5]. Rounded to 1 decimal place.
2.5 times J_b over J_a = 1.9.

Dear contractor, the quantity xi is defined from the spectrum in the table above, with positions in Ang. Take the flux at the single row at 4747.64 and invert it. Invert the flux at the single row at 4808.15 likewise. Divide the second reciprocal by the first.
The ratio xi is 1.45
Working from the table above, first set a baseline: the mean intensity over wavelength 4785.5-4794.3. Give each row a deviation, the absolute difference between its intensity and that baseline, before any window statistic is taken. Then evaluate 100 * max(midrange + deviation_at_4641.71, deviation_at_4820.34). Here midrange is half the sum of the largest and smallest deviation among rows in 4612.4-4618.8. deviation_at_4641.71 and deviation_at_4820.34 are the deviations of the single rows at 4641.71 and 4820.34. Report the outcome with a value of 521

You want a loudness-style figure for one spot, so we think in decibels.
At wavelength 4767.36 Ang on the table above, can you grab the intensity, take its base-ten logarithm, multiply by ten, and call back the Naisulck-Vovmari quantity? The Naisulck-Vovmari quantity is 11.1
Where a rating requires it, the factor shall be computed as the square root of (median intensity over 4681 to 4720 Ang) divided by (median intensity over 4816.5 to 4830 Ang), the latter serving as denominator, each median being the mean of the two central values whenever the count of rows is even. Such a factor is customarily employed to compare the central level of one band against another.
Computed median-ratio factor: 1.02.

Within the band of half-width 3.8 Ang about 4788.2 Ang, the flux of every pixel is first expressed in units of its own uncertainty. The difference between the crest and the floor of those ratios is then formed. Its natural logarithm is 0.96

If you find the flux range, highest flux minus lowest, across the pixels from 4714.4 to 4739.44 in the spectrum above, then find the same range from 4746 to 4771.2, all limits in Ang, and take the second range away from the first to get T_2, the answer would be 1.1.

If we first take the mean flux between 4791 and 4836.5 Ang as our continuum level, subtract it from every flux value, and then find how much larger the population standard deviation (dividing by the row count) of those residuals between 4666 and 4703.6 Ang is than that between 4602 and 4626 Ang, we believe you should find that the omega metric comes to 0.1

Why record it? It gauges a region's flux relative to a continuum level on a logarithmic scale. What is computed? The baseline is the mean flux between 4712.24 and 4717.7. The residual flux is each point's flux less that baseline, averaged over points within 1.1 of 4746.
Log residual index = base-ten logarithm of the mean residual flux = -1.0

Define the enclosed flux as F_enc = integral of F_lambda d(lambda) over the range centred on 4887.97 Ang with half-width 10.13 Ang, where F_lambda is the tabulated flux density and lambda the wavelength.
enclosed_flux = 284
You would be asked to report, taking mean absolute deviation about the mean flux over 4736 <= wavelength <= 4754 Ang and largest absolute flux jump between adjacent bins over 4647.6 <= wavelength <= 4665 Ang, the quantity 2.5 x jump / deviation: 8.2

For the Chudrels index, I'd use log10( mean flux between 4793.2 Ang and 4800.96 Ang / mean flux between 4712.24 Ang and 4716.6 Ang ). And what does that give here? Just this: 0.006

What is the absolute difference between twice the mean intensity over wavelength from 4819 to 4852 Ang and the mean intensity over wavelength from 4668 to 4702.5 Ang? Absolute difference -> 15.1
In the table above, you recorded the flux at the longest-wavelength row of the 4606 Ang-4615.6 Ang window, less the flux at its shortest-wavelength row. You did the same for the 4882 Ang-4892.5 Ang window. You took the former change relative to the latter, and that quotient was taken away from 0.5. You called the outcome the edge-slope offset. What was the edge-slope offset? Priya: 1.0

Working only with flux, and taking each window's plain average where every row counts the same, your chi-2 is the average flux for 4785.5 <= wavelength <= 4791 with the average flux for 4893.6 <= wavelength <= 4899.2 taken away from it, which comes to -2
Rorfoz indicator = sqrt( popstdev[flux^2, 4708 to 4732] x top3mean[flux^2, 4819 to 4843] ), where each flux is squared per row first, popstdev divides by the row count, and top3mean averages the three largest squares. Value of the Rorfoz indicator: 99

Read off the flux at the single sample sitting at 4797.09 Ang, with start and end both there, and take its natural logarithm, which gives 2.73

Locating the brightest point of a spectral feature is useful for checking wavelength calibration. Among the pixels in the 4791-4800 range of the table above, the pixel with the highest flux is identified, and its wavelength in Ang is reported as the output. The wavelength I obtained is 4797.09 Ang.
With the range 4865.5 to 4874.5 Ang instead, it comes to 4869.42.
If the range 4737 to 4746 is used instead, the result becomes 4745.45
